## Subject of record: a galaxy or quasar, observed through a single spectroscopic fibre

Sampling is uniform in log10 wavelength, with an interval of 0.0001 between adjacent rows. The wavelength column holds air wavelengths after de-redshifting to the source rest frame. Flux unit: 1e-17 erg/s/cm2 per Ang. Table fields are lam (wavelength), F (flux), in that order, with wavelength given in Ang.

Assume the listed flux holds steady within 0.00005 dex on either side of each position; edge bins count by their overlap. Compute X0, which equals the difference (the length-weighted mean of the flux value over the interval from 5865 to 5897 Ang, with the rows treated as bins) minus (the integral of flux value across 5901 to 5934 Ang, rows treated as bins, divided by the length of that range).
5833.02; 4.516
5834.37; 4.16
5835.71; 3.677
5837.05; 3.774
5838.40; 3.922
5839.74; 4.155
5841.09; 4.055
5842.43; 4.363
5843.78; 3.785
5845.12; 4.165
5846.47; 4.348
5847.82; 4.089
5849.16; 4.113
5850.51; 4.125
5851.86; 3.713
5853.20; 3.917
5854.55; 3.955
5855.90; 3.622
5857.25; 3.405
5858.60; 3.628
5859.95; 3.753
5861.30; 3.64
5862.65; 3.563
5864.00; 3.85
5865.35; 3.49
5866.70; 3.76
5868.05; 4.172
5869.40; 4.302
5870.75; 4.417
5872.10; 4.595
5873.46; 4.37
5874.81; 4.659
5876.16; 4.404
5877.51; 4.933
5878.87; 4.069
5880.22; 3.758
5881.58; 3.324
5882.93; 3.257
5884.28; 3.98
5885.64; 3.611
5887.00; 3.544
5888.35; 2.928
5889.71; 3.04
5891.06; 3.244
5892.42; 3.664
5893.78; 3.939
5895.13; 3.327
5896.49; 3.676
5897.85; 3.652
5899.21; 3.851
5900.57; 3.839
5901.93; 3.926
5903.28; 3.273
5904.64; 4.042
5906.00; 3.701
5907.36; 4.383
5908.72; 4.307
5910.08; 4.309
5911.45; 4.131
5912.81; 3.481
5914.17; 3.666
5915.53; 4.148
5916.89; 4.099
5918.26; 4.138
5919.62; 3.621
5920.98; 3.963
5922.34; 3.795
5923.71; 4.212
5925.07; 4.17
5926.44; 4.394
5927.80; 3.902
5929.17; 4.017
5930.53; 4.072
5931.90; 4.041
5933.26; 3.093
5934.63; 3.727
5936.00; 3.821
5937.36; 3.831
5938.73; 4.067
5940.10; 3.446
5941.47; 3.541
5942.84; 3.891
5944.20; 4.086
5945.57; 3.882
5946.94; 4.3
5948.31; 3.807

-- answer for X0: -0.10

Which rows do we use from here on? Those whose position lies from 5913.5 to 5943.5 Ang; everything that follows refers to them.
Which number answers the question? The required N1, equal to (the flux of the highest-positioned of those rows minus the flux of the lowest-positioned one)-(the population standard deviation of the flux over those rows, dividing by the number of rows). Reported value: -0.1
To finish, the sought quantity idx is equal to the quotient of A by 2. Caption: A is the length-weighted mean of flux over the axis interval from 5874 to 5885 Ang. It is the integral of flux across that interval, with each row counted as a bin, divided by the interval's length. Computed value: 2.03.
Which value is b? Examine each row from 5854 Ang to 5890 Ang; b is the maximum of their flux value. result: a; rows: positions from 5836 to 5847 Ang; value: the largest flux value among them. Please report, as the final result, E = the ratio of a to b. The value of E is 0.88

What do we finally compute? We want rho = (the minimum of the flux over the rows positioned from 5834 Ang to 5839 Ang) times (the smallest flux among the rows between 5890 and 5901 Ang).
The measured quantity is 11.9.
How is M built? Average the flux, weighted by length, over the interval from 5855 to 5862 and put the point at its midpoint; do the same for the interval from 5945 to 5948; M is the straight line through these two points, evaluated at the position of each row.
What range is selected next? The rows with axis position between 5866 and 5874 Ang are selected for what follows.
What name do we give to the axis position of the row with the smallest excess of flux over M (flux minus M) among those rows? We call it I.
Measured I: 5866.70 Ang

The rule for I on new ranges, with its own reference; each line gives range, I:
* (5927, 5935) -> 5933.26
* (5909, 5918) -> 5912.81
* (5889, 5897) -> 5889.71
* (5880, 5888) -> 5882.93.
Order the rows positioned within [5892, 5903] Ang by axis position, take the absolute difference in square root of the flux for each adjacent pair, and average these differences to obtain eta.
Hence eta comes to 0.058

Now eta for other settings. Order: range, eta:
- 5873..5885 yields 0.107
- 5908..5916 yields 0.076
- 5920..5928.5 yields 0.066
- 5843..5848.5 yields 0.068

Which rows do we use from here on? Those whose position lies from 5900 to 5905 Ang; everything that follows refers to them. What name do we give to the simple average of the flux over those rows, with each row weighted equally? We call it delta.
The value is 3.77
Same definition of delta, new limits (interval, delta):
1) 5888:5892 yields 3.07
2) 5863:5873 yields 4.08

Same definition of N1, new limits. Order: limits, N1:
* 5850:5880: -0.5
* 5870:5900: -1.1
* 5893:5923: -0.4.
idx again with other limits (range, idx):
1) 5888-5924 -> 1.90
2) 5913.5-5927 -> 2.01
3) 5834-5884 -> 1.99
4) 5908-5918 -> 2.01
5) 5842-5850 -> 2.07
